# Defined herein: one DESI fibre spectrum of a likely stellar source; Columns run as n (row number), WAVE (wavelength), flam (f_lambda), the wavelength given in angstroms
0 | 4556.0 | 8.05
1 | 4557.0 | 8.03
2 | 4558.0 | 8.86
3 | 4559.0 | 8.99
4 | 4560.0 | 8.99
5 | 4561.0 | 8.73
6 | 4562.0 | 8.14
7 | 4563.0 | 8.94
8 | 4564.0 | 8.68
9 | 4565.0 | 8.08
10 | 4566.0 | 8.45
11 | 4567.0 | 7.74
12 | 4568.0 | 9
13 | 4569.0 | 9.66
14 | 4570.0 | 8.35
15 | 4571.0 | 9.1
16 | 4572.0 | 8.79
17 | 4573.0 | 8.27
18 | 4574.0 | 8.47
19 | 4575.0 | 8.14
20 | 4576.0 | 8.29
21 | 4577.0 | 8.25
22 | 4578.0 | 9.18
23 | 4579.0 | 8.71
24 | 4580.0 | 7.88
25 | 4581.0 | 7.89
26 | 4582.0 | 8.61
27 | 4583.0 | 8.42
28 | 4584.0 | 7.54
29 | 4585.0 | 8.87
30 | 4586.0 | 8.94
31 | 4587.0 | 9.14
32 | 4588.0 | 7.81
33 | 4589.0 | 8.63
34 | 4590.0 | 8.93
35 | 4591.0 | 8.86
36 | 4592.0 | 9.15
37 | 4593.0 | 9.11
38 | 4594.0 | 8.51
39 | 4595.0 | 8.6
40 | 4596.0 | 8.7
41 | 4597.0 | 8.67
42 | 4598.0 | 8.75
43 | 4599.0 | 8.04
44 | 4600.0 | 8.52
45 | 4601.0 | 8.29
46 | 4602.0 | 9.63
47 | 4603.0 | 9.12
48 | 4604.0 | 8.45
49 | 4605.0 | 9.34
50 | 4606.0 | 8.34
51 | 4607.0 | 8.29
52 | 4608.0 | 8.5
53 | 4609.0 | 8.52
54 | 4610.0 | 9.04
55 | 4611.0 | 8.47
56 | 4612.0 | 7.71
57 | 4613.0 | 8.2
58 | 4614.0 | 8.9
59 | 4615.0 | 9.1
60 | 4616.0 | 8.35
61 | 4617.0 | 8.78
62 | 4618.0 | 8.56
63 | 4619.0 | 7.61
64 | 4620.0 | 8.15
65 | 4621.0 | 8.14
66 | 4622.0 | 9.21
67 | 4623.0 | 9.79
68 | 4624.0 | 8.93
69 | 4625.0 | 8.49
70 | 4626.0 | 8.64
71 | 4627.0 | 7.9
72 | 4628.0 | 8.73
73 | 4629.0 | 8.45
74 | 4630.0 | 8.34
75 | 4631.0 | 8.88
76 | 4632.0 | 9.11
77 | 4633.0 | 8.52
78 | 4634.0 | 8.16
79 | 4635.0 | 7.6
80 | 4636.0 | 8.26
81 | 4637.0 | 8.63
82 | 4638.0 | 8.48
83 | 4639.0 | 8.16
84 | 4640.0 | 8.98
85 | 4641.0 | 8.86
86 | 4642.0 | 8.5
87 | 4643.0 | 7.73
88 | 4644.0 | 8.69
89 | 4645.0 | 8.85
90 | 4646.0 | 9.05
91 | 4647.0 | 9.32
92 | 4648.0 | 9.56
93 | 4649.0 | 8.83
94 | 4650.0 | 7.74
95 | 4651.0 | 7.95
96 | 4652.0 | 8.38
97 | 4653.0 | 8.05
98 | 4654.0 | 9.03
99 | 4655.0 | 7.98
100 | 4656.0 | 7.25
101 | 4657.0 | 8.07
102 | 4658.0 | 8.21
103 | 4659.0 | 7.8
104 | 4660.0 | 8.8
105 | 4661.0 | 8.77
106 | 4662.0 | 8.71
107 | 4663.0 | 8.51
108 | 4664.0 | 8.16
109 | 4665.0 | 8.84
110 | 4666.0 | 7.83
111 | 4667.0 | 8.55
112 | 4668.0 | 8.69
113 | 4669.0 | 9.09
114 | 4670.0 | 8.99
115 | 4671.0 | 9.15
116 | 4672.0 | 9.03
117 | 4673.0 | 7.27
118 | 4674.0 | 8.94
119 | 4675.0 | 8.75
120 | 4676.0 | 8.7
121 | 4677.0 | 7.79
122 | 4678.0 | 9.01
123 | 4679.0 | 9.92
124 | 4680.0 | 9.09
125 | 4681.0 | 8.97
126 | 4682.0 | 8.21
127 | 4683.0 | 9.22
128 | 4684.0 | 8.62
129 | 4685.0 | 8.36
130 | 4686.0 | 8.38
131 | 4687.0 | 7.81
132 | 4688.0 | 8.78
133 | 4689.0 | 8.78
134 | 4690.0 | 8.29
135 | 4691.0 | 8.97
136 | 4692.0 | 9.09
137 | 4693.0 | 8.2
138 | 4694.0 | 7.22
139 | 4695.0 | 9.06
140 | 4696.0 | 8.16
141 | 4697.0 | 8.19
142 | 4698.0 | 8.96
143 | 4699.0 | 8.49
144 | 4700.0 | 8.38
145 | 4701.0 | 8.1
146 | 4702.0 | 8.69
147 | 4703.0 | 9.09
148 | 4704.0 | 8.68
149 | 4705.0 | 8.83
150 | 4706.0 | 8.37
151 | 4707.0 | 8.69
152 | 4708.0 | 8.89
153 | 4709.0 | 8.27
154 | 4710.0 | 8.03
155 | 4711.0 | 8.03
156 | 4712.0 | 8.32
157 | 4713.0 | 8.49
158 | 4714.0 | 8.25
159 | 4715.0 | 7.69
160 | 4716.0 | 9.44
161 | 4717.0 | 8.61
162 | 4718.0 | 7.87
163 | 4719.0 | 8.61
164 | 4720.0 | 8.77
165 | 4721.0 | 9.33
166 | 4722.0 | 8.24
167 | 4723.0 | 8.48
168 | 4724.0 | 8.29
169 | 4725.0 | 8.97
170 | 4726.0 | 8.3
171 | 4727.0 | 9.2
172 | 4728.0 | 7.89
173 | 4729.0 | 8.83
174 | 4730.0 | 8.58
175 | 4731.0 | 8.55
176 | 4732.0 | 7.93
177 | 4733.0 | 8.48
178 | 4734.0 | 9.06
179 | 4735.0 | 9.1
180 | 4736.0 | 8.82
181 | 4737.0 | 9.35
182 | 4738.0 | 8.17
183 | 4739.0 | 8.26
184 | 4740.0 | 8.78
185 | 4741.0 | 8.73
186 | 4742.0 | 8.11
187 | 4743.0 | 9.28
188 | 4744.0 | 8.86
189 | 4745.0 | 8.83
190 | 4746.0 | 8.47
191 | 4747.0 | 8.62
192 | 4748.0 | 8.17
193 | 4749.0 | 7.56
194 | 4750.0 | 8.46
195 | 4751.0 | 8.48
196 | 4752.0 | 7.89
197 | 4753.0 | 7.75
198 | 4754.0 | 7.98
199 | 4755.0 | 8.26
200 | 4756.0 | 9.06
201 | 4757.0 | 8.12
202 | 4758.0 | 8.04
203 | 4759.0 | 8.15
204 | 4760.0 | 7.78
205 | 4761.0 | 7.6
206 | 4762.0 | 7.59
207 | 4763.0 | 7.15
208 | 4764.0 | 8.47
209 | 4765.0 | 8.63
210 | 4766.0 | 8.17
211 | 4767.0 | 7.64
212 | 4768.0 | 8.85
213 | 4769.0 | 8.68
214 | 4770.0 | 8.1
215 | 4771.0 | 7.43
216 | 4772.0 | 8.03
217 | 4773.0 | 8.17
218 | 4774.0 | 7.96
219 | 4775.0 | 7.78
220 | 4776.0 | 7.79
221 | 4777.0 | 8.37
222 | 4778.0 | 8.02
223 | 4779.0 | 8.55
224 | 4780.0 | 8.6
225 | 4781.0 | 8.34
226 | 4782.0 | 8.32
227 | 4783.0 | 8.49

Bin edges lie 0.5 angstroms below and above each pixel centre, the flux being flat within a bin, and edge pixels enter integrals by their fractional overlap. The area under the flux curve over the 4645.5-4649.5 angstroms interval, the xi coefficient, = 36.8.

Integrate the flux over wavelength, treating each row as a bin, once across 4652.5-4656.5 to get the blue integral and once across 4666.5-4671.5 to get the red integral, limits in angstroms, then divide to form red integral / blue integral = 1.4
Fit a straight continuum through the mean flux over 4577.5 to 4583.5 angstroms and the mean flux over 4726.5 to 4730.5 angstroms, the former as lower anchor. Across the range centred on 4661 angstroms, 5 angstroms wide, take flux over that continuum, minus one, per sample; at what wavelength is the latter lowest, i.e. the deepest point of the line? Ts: 4659.0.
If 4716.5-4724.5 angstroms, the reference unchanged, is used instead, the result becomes 4718.0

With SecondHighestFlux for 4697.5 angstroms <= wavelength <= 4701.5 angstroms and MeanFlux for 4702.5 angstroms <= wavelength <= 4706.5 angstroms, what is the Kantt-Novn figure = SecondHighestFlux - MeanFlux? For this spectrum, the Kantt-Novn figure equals -0.25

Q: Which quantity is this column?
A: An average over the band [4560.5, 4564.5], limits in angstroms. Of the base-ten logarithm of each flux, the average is 0.935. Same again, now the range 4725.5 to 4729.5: 0.931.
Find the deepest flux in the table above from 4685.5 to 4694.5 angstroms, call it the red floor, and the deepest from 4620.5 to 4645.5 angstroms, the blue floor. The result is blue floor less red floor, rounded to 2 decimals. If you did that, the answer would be 0.38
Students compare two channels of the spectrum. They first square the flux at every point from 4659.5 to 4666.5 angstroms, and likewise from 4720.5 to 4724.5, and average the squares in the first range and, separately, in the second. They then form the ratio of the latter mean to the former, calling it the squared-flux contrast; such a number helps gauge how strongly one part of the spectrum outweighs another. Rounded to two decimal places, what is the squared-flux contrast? 1.02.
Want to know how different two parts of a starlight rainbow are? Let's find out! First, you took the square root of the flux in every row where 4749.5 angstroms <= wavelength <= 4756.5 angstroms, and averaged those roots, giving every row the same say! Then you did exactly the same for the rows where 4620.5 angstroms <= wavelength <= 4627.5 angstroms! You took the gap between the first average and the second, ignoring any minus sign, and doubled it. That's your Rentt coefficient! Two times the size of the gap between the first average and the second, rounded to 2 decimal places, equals 0.16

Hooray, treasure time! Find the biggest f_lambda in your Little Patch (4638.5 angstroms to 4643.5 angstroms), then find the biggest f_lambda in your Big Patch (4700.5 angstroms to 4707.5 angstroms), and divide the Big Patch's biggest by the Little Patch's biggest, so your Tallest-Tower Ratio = 1.01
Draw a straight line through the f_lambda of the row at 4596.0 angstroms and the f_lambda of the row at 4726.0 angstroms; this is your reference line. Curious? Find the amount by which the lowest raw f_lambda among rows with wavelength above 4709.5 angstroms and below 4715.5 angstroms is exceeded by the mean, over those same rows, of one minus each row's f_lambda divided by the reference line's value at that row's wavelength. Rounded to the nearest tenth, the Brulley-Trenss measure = -7.7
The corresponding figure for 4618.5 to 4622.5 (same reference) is -7.6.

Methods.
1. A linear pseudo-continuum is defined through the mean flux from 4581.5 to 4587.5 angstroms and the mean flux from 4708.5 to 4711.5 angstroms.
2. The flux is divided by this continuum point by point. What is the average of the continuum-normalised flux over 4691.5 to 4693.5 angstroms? 1.06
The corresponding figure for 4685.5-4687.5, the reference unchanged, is 0.99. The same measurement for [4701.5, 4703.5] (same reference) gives 1.09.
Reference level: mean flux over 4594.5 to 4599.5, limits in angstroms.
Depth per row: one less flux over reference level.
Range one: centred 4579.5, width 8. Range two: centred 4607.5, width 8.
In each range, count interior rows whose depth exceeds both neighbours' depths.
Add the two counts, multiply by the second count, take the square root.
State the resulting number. 1.7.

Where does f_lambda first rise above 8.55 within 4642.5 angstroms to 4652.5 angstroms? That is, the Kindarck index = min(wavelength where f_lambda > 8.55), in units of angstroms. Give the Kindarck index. 4644.0 angstroms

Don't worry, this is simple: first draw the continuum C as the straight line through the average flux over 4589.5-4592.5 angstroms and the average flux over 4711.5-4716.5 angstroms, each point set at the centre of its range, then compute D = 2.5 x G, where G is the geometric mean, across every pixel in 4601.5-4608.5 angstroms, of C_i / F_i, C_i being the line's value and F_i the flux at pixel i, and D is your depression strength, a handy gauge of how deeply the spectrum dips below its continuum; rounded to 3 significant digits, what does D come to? 2.53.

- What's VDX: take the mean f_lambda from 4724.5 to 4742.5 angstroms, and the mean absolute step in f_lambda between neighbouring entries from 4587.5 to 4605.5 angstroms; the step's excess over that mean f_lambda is -8.19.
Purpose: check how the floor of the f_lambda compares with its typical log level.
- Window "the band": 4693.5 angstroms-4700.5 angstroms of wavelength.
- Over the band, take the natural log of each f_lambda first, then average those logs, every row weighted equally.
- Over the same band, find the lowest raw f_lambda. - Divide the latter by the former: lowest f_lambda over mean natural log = 3.41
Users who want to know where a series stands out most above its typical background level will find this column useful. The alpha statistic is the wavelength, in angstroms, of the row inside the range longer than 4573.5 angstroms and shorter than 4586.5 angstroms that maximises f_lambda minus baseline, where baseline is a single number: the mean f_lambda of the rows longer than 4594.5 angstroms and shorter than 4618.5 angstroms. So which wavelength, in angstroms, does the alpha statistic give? 4578.0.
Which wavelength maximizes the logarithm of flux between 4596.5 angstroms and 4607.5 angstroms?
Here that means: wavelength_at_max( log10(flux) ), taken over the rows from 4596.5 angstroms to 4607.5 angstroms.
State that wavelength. 4602.0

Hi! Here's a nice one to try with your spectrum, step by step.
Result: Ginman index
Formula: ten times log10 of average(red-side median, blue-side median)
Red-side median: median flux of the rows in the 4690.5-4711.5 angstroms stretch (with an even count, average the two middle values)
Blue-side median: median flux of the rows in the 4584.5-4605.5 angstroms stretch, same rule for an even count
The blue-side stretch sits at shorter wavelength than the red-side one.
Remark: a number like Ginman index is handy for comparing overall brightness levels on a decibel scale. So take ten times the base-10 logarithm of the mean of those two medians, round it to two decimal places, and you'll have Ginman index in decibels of 9.36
